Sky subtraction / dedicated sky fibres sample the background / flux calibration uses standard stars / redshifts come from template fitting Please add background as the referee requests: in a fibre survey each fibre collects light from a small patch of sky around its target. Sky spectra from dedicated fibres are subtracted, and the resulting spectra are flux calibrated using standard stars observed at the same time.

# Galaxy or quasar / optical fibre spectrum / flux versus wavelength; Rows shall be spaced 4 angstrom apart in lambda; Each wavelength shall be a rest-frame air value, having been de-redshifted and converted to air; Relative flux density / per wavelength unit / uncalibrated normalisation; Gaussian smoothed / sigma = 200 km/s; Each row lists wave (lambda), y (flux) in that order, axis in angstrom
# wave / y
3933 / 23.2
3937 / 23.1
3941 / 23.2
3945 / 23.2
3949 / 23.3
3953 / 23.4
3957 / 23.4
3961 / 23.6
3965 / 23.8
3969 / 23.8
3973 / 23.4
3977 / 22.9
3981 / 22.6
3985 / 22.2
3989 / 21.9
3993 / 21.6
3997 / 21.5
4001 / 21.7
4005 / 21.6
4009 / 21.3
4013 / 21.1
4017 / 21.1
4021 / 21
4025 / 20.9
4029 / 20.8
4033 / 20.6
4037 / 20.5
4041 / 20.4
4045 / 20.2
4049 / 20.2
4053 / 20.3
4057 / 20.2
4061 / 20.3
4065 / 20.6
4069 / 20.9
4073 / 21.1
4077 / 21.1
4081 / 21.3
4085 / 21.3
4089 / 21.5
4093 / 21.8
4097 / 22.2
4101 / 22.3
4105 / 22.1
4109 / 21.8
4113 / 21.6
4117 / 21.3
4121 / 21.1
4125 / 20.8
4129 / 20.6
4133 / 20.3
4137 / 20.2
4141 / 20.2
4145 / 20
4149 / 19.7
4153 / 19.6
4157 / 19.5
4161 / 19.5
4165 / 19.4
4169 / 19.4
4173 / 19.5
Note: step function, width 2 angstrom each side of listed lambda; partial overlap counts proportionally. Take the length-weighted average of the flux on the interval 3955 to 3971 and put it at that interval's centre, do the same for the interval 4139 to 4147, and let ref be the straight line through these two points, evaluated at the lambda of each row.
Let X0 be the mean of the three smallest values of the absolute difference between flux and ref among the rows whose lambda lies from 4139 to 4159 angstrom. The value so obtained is 0.1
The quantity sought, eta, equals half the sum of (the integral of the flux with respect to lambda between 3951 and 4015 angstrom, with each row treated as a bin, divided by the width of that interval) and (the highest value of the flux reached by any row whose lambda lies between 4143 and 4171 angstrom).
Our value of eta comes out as 21.2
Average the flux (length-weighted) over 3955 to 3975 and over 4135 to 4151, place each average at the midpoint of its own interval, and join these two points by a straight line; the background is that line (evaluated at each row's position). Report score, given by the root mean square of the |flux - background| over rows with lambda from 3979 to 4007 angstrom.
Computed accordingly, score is 1.2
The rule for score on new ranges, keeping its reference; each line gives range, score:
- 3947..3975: 0.3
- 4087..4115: 1.1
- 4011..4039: 1.5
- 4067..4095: 0.4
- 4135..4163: 0.2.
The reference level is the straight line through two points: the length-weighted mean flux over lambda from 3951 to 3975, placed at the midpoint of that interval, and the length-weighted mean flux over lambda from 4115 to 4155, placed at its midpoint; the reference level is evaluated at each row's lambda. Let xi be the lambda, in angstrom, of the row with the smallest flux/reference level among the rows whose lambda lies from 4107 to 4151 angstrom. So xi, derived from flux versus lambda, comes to 4149 angstrom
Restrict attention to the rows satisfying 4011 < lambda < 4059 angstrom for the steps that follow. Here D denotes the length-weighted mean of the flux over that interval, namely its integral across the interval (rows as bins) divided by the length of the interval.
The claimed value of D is 20.6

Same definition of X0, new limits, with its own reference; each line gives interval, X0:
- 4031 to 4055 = 1.6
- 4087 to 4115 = 0.7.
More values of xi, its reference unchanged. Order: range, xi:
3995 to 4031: 4029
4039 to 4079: 4045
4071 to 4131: 4073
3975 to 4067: 4045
